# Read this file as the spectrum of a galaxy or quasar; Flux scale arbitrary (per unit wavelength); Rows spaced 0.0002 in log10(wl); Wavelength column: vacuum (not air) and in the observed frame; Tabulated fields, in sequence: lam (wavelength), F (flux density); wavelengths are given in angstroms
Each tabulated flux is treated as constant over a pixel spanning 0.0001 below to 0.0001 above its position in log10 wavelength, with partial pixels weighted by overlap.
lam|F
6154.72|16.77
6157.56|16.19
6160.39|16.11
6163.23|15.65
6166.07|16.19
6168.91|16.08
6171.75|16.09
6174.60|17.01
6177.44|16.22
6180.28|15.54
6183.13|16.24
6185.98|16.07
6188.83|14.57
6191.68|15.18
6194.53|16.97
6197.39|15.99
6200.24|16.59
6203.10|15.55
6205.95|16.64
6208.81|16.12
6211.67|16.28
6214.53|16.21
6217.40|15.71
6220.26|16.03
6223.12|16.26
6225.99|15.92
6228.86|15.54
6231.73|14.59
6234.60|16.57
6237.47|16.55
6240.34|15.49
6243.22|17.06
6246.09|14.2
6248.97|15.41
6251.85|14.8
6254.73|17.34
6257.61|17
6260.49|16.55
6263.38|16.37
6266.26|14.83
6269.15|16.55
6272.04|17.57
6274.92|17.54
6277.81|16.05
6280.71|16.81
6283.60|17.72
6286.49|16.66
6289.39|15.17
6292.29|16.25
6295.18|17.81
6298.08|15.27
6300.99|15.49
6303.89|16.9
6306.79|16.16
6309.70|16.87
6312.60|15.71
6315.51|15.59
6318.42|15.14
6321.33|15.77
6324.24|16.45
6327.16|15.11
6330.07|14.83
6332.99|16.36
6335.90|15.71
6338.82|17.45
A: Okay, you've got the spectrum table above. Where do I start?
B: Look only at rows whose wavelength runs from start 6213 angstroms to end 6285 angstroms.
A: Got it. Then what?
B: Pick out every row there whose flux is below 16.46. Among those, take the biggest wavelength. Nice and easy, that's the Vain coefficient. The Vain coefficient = 6277.81 angstroms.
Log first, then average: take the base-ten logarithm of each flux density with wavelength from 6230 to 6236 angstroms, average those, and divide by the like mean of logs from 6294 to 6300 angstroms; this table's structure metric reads 0.98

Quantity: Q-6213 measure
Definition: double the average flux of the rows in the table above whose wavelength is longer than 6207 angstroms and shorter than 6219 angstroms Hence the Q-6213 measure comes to 32.2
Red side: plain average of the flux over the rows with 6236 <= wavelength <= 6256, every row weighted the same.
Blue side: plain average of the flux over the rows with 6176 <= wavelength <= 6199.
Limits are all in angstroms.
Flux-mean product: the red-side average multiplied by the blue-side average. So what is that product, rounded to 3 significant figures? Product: 251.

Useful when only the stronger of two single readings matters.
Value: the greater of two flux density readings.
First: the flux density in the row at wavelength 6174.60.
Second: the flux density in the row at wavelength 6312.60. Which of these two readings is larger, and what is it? 17.0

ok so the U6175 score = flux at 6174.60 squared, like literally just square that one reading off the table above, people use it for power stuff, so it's 289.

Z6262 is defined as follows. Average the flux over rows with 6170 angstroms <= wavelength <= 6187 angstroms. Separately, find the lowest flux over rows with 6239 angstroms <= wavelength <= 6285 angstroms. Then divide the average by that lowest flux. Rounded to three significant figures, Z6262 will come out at 1.14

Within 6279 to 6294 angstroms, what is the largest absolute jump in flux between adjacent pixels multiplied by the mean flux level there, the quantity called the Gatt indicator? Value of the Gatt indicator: 25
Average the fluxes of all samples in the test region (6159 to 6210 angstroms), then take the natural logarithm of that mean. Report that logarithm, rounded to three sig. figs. 2.78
